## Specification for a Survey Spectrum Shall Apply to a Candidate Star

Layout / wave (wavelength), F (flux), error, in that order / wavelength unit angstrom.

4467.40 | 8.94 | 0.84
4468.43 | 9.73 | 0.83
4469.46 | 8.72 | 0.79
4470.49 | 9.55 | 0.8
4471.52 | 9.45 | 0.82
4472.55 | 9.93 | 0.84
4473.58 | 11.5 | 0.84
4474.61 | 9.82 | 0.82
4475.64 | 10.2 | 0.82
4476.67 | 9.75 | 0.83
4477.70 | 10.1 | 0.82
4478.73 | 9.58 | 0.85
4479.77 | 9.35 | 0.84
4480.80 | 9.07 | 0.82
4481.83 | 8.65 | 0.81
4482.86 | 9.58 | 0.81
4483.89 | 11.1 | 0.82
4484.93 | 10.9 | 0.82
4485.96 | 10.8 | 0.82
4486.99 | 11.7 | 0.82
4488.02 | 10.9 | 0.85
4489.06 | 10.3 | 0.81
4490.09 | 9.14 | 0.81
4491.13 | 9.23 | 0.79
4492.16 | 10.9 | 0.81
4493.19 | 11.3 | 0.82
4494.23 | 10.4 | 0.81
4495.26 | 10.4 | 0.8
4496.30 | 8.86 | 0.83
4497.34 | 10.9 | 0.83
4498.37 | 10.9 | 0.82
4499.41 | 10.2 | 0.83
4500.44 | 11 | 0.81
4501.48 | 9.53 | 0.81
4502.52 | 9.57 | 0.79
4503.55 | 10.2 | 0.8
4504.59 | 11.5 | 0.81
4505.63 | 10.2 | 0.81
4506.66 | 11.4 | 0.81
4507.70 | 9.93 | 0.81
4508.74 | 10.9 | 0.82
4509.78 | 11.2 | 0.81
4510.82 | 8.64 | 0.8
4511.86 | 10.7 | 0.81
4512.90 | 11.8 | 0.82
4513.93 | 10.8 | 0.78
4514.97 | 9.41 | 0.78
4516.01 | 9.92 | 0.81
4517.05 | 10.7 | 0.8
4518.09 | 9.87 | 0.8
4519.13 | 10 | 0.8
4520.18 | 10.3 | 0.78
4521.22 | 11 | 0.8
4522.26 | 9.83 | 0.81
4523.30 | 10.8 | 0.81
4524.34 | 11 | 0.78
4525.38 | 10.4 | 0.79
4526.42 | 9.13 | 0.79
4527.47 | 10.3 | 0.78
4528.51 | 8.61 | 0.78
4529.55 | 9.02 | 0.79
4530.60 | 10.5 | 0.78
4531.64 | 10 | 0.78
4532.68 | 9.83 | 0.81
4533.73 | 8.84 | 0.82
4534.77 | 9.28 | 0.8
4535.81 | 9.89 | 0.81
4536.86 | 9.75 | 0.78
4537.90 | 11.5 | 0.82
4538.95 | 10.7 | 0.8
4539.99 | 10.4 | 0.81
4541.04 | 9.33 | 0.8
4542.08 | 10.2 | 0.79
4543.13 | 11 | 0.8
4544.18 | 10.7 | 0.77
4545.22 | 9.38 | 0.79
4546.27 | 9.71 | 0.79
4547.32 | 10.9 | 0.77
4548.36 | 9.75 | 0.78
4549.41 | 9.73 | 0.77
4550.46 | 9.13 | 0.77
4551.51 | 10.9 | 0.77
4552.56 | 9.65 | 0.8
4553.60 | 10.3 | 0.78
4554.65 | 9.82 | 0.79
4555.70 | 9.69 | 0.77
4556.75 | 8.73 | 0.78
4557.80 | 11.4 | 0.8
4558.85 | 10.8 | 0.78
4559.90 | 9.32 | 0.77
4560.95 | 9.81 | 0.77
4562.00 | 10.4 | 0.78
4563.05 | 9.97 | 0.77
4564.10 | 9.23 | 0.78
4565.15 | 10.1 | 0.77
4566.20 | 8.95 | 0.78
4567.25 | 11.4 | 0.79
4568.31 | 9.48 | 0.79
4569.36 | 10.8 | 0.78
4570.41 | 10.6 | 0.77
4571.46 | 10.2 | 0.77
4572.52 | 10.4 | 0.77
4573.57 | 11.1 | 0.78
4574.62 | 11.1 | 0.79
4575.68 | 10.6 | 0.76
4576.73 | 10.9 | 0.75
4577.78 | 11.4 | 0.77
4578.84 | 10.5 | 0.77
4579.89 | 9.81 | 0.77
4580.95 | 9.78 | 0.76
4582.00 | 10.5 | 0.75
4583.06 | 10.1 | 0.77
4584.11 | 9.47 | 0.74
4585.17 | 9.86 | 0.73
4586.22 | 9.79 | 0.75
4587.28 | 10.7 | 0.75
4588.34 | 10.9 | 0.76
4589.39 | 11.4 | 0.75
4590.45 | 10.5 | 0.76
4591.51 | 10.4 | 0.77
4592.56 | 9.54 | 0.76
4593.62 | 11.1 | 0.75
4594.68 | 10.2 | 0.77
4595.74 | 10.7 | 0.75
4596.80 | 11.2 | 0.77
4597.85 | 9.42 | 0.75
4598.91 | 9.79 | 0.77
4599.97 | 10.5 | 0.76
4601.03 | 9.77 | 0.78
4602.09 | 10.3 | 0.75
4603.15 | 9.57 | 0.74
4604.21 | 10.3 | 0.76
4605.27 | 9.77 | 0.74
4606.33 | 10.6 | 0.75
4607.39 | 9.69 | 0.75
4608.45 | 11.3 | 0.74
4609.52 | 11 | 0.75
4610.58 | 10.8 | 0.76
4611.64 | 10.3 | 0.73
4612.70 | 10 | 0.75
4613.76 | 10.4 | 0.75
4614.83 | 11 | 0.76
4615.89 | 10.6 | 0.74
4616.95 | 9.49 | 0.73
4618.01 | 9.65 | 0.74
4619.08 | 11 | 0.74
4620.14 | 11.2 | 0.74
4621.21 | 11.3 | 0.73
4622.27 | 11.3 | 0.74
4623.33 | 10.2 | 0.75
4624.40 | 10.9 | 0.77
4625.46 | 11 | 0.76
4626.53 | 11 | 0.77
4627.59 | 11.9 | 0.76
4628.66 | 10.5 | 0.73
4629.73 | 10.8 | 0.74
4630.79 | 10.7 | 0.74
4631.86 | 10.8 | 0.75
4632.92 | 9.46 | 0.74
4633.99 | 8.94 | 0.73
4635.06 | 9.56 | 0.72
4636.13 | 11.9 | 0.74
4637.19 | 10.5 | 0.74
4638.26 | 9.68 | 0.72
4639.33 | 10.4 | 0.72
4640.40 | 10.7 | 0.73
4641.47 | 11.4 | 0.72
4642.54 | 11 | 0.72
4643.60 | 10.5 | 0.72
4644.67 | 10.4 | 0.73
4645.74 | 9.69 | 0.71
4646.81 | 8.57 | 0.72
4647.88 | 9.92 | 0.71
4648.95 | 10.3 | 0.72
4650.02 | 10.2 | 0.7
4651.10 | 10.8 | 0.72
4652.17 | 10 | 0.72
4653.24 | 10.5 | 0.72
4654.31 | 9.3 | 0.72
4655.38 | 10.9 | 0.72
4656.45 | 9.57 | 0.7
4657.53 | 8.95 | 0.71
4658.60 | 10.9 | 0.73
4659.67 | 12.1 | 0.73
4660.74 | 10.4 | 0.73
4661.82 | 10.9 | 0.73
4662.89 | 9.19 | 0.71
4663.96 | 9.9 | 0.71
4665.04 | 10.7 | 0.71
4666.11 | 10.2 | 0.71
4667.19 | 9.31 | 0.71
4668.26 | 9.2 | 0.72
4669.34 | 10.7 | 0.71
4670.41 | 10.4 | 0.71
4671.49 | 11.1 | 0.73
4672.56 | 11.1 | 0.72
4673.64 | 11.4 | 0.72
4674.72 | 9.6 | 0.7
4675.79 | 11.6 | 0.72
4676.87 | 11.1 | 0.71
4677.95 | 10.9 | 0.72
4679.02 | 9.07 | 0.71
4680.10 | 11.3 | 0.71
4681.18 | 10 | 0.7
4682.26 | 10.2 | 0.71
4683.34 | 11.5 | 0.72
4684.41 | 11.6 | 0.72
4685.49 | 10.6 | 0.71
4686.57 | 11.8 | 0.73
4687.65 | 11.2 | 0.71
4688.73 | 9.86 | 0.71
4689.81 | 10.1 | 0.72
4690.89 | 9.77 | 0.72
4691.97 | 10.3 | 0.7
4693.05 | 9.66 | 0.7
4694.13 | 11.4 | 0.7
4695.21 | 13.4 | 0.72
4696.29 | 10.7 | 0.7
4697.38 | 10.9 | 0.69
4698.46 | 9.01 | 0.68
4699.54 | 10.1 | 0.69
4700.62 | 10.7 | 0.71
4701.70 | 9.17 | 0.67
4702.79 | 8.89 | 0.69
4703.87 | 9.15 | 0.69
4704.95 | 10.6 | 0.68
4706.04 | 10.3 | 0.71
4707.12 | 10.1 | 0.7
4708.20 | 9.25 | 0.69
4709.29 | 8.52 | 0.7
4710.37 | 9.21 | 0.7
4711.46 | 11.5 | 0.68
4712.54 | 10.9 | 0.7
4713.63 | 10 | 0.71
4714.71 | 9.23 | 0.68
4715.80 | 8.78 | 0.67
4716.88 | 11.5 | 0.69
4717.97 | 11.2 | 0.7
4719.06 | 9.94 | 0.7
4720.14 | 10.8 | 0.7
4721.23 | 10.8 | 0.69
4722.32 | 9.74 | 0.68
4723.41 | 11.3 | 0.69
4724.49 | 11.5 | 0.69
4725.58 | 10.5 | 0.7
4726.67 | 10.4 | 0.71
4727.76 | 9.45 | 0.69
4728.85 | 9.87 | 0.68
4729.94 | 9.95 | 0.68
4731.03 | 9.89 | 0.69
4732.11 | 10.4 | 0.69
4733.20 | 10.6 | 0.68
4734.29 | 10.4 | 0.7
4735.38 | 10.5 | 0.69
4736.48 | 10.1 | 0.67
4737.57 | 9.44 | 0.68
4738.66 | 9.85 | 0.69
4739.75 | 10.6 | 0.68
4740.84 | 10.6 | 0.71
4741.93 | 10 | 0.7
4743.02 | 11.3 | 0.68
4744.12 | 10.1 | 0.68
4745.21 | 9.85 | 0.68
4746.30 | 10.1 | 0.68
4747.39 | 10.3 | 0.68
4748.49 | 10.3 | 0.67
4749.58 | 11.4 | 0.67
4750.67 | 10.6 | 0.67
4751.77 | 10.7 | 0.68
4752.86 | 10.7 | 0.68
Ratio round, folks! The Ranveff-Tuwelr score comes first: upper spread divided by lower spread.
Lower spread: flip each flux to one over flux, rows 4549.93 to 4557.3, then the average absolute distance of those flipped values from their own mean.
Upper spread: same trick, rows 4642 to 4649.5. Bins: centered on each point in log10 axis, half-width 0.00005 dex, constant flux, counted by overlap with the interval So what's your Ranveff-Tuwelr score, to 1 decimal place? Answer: 1.1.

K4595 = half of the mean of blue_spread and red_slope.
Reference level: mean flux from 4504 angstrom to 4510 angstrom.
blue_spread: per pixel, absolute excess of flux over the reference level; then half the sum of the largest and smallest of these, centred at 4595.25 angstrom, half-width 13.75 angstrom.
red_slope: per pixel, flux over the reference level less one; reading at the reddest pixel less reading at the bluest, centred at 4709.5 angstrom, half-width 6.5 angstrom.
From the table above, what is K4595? 0.18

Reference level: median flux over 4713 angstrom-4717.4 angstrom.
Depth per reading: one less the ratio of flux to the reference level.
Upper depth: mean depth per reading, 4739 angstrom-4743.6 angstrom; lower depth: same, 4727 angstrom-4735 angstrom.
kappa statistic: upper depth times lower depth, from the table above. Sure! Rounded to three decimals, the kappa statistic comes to 0.005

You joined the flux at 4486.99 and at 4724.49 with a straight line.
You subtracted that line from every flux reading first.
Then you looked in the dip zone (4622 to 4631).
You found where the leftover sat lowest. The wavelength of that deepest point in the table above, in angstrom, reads 4623.33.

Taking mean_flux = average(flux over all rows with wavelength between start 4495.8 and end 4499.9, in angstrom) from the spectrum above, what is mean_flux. 10.2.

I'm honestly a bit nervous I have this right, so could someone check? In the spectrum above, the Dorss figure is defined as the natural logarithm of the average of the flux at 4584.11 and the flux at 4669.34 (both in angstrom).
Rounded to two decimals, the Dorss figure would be 2.31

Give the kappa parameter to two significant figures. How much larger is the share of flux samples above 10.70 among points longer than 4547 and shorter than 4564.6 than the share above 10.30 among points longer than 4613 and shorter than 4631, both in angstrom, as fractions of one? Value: -0.59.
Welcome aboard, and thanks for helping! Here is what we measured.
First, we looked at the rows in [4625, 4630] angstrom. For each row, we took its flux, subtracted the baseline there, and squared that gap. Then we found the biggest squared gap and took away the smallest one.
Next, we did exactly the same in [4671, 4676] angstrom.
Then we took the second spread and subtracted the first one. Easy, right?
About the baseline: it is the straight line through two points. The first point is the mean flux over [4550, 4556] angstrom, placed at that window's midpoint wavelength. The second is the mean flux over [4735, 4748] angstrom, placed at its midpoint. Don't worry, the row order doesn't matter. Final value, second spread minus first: -1.3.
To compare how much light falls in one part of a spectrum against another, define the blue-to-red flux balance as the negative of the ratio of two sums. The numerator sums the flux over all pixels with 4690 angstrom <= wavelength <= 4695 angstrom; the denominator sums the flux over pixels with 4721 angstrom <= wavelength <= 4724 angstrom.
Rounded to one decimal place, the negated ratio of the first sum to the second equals -1.3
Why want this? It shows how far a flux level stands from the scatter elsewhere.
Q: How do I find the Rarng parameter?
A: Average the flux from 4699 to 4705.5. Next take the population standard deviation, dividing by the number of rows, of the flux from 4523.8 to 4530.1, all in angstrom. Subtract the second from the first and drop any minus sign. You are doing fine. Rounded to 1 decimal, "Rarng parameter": 8.9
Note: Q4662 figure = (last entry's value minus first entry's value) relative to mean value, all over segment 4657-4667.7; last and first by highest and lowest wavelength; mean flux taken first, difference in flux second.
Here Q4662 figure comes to 0.035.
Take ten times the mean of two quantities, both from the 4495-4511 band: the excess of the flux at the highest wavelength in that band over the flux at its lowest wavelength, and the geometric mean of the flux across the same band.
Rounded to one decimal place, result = 42.7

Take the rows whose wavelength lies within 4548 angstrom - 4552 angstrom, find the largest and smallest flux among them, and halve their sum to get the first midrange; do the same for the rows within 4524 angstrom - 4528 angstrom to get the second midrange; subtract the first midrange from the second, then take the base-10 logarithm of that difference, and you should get -1.30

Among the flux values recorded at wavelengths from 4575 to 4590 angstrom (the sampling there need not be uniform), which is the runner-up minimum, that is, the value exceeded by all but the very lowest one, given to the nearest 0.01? 9.78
